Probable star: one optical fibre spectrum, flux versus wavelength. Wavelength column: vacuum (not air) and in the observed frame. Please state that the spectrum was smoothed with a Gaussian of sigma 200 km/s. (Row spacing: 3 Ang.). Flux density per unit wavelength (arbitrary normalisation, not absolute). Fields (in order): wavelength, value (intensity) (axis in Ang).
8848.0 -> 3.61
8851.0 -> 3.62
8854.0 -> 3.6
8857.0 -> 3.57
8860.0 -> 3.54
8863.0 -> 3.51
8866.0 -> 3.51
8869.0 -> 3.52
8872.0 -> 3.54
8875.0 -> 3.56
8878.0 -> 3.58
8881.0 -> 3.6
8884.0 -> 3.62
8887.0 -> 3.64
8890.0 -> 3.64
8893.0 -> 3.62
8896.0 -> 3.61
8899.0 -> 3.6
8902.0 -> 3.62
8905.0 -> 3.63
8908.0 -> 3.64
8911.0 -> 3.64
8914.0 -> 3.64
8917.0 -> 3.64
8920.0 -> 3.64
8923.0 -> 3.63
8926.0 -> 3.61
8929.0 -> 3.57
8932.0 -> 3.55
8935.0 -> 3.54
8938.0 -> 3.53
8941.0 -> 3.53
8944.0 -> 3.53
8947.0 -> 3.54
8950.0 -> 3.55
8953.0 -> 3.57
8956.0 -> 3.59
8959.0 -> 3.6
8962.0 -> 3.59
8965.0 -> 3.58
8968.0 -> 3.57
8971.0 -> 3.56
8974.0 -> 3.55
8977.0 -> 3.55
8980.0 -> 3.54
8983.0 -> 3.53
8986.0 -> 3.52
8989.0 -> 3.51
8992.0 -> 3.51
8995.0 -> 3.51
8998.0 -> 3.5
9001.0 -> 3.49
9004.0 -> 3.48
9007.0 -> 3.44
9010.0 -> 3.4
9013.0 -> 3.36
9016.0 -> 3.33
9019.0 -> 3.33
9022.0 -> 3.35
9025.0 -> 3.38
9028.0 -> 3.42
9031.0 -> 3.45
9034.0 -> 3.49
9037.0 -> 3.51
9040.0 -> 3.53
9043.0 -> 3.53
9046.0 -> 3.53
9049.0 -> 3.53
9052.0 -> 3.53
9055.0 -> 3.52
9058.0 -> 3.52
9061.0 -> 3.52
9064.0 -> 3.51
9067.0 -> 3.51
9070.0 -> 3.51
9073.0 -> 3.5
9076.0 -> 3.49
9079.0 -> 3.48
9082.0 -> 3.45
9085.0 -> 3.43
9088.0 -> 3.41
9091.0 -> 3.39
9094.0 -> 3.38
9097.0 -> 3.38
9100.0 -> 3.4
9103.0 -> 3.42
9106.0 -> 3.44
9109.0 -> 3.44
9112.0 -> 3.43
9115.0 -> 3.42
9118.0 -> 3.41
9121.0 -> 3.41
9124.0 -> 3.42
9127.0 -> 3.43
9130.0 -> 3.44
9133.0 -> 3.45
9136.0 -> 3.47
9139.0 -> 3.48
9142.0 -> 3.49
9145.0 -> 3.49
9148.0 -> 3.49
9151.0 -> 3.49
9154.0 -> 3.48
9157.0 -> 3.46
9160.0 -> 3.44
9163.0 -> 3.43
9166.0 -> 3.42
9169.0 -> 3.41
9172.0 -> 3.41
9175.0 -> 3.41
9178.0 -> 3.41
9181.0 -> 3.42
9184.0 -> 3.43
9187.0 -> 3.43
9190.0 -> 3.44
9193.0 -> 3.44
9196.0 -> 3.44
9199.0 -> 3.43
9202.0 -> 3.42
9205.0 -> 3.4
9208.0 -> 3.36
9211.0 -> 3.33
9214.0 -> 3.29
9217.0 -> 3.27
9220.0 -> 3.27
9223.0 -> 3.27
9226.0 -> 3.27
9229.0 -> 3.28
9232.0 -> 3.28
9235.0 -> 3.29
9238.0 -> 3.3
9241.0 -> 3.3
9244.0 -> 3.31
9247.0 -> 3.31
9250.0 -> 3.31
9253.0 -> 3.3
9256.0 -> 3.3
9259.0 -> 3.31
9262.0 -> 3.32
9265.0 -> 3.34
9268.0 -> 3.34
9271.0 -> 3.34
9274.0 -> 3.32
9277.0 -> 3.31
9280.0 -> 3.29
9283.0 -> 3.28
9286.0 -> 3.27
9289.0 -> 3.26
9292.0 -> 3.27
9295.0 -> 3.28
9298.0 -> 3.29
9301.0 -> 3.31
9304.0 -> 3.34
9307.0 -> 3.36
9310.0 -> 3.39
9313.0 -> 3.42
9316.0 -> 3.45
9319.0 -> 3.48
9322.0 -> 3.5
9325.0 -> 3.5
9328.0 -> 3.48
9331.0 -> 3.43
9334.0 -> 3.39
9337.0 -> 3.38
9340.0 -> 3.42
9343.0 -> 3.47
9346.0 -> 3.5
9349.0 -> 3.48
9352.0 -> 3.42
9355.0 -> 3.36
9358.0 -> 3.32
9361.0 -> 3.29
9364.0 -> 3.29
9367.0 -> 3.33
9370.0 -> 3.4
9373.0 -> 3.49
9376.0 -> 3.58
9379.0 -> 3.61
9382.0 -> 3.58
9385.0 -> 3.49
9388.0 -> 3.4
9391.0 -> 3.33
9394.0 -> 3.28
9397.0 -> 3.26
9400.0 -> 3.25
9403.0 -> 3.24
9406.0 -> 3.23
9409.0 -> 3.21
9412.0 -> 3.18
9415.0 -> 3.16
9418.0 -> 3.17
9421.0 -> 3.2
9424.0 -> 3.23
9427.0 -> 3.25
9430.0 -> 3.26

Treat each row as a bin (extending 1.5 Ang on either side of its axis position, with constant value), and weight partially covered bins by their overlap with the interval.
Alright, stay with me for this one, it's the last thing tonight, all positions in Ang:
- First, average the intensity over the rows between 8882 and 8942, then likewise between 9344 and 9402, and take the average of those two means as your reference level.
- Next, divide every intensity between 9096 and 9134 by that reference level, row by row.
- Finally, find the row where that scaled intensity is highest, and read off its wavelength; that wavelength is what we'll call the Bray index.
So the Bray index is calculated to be 9133.0 Ang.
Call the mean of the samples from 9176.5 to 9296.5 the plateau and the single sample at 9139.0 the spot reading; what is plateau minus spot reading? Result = -0.15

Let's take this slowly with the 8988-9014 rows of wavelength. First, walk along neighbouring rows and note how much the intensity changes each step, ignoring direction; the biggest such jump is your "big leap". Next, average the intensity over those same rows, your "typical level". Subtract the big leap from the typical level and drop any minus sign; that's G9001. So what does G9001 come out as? 3.43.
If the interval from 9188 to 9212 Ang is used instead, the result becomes 3.37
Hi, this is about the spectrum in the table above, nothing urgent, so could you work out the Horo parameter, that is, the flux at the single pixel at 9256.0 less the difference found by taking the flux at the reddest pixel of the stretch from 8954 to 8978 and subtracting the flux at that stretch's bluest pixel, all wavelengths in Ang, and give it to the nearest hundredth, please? 3.34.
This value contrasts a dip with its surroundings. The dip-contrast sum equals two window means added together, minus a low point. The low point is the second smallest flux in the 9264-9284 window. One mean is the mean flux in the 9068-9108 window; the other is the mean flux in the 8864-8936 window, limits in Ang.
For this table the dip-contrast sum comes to 3.75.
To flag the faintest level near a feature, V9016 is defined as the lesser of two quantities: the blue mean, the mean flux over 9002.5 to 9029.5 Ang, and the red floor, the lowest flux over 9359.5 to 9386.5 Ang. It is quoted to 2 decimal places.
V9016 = 3.29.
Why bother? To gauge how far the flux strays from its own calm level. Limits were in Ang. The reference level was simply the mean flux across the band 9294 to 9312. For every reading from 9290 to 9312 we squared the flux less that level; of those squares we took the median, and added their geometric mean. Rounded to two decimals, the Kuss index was 0.00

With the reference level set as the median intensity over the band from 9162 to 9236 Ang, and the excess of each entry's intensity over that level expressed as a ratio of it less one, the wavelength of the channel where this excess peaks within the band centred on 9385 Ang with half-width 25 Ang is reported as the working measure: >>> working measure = 9379.0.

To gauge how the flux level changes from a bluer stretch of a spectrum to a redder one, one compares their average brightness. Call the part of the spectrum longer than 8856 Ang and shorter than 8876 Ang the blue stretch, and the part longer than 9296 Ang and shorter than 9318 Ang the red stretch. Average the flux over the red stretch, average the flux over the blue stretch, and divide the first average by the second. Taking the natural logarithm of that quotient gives -0.05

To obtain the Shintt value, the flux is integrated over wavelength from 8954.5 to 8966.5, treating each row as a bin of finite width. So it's 43.1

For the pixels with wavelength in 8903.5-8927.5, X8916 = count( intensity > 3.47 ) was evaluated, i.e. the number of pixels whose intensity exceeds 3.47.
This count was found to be 8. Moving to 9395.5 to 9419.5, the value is 0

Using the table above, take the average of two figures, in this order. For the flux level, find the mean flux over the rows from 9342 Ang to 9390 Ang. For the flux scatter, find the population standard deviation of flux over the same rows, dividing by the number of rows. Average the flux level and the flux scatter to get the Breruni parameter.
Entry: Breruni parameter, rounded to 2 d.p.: 1.77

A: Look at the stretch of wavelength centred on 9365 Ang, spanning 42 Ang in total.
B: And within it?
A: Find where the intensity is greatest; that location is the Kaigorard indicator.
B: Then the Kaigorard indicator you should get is 9379.0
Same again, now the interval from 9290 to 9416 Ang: 9379.0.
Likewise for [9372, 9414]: 9379.0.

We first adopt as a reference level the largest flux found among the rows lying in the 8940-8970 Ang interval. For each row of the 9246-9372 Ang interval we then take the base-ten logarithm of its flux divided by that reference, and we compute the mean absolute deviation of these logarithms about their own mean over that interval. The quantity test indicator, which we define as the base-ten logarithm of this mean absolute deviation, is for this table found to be -2.1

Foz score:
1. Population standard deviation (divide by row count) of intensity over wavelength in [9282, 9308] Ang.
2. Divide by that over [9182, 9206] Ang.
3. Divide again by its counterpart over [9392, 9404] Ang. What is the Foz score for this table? 172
